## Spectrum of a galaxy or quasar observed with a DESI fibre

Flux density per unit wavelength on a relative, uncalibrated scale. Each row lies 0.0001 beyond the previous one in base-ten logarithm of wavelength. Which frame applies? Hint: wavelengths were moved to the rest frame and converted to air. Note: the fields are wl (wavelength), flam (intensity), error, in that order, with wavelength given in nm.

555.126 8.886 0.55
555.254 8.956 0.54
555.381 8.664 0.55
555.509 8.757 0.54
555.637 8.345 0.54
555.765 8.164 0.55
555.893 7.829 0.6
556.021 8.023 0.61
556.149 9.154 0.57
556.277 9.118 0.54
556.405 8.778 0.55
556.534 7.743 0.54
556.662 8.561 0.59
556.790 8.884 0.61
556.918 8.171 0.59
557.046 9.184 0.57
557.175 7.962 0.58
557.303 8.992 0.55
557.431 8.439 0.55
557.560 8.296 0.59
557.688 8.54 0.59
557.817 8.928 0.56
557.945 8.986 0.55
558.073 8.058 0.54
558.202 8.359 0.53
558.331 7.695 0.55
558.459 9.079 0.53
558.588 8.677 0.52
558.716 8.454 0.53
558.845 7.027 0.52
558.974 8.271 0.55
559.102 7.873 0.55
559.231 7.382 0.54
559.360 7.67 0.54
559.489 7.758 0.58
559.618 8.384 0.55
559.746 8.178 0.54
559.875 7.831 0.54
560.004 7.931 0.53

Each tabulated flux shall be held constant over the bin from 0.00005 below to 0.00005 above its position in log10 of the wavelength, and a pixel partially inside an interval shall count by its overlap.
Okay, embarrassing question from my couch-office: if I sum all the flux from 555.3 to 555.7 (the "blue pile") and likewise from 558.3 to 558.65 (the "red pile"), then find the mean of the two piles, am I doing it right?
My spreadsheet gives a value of 25.6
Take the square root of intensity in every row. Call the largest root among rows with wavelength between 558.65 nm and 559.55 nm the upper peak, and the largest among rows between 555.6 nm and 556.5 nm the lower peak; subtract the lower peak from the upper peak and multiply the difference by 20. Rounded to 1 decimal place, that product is -2.4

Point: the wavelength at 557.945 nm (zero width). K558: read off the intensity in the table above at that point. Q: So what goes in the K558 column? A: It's 8.986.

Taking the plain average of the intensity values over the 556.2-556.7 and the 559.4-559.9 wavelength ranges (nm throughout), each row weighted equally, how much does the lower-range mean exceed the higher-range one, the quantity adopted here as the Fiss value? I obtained 0.51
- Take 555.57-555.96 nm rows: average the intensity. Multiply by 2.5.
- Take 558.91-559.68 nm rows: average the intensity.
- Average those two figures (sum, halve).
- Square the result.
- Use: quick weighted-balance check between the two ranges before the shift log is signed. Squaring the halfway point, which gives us 198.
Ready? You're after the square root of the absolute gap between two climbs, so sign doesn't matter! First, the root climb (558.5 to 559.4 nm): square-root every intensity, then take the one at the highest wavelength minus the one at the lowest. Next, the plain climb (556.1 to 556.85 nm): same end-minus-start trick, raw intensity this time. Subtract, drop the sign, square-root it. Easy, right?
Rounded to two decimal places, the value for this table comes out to 0.31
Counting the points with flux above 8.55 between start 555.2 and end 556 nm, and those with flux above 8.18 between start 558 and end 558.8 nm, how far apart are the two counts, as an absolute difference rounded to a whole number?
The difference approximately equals 1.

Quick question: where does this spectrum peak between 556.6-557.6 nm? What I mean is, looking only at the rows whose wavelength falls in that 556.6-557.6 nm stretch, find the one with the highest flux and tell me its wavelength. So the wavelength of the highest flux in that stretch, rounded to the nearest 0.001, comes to 557.046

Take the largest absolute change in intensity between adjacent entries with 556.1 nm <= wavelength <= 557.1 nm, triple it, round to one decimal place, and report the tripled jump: 3.1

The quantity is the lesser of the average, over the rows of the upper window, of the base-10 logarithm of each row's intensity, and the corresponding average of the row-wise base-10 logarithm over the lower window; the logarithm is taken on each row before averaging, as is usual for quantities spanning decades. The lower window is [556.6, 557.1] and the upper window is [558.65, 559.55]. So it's 0.890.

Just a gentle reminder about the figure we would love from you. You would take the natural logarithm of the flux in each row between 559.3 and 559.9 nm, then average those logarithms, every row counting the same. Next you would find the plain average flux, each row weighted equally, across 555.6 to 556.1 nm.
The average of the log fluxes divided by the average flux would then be 0.256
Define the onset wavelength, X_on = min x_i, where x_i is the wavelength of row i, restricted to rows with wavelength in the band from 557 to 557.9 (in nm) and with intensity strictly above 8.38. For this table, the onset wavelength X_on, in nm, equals 557.046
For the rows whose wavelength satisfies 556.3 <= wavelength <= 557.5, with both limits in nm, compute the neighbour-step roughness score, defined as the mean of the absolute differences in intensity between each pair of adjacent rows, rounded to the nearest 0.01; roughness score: 0.84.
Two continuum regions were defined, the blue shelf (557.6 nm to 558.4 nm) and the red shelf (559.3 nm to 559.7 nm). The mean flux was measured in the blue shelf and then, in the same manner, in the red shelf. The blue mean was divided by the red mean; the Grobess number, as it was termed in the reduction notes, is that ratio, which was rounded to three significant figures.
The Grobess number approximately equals 1.06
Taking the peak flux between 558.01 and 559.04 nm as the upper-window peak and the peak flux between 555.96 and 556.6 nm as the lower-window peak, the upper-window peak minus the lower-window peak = -0.1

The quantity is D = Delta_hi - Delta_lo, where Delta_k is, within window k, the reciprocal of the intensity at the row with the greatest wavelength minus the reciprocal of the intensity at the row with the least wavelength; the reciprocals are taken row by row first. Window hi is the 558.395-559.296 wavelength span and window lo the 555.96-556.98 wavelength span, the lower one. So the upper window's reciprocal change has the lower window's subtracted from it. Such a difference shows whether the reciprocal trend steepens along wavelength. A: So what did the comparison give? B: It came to 0.028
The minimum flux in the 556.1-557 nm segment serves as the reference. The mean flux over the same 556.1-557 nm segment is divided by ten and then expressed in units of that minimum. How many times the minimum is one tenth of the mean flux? 0.111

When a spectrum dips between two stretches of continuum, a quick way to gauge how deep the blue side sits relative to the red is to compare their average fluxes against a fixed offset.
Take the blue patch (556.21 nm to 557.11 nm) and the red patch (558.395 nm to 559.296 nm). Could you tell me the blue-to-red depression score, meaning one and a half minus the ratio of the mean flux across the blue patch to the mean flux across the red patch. 0.435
